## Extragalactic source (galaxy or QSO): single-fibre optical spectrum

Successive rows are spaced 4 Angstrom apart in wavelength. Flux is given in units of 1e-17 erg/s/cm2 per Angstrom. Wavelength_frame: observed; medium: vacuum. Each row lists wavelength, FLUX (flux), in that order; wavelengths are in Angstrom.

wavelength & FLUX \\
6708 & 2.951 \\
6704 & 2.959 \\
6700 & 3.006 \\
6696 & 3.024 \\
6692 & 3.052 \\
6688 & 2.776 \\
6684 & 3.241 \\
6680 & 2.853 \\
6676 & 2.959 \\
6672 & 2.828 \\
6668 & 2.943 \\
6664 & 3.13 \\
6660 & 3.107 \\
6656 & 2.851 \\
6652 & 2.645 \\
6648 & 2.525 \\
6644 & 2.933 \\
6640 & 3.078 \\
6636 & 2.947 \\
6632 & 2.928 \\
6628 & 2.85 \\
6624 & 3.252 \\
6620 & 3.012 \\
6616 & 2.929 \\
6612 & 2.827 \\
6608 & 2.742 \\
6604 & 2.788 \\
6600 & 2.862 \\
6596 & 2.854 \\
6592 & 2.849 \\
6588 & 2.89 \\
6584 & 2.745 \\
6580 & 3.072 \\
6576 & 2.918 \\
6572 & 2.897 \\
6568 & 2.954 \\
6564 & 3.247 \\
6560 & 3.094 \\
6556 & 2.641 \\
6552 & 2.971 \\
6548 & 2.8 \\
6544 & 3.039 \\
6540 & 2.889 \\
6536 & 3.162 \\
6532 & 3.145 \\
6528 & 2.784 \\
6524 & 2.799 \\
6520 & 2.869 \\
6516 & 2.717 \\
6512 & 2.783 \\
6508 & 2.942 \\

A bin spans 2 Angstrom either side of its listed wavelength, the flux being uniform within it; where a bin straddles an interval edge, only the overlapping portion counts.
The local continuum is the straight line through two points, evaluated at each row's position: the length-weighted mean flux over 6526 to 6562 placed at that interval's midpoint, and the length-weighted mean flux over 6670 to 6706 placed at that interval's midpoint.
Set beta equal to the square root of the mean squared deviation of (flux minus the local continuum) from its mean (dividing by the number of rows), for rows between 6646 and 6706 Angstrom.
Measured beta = 0.180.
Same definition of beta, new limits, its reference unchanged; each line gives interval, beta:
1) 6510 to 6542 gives 0.157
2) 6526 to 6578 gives 0.164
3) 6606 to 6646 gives 0.134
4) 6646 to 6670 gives 0.222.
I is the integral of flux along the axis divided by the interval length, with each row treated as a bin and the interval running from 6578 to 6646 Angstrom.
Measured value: 2.92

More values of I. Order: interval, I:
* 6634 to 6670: 2.91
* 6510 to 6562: 2.90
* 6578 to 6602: 2.88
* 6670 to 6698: 2.96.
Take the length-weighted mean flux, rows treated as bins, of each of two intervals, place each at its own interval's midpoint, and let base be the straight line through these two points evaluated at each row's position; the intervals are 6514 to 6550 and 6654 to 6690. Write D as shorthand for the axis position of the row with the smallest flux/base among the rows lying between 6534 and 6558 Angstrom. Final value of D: 6556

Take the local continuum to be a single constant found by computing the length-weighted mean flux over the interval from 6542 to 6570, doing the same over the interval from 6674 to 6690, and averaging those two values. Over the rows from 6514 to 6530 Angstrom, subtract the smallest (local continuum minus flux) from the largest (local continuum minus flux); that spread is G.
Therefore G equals 0.15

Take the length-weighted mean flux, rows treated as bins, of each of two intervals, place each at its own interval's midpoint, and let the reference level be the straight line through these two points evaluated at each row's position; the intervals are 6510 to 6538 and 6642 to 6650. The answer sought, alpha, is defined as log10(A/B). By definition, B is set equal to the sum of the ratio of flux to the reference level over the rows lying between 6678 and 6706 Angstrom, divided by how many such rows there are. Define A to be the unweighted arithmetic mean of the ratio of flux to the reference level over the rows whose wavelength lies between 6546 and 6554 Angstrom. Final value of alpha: -0.045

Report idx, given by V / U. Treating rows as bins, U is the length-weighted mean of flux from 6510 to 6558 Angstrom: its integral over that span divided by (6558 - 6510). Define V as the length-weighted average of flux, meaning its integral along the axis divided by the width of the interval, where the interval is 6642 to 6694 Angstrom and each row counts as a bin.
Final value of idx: 1.01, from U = 2.88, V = 2.91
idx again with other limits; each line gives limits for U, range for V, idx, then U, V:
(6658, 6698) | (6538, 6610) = 0.97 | 2.99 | 2.90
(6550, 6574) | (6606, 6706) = 0.99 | 2.97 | 2.94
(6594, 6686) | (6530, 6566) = 1.03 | 2.92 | 3.00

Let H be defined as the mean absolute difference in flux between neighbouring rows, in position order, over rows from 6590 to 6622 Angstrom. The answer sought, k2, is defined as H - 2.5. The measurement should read -2.44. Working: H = 0.058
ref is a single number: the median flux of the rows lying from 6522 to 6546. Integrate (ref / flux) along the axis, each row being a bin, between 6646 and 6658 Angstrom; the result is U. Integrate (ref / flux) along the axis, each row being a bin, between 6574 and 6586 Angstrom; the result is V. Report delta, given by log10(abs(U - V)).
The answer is 0.04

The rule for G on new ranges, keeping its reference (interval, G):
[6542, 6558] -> 0.40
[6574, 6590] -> 0.33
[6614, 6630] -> 0.40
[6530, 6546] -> 0.27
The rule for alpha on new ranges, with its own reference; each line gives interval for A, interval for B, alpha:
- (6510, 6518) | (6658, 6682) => -0.066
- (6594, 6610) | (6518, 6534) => 0.002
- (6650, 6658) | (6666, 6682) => -0.027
